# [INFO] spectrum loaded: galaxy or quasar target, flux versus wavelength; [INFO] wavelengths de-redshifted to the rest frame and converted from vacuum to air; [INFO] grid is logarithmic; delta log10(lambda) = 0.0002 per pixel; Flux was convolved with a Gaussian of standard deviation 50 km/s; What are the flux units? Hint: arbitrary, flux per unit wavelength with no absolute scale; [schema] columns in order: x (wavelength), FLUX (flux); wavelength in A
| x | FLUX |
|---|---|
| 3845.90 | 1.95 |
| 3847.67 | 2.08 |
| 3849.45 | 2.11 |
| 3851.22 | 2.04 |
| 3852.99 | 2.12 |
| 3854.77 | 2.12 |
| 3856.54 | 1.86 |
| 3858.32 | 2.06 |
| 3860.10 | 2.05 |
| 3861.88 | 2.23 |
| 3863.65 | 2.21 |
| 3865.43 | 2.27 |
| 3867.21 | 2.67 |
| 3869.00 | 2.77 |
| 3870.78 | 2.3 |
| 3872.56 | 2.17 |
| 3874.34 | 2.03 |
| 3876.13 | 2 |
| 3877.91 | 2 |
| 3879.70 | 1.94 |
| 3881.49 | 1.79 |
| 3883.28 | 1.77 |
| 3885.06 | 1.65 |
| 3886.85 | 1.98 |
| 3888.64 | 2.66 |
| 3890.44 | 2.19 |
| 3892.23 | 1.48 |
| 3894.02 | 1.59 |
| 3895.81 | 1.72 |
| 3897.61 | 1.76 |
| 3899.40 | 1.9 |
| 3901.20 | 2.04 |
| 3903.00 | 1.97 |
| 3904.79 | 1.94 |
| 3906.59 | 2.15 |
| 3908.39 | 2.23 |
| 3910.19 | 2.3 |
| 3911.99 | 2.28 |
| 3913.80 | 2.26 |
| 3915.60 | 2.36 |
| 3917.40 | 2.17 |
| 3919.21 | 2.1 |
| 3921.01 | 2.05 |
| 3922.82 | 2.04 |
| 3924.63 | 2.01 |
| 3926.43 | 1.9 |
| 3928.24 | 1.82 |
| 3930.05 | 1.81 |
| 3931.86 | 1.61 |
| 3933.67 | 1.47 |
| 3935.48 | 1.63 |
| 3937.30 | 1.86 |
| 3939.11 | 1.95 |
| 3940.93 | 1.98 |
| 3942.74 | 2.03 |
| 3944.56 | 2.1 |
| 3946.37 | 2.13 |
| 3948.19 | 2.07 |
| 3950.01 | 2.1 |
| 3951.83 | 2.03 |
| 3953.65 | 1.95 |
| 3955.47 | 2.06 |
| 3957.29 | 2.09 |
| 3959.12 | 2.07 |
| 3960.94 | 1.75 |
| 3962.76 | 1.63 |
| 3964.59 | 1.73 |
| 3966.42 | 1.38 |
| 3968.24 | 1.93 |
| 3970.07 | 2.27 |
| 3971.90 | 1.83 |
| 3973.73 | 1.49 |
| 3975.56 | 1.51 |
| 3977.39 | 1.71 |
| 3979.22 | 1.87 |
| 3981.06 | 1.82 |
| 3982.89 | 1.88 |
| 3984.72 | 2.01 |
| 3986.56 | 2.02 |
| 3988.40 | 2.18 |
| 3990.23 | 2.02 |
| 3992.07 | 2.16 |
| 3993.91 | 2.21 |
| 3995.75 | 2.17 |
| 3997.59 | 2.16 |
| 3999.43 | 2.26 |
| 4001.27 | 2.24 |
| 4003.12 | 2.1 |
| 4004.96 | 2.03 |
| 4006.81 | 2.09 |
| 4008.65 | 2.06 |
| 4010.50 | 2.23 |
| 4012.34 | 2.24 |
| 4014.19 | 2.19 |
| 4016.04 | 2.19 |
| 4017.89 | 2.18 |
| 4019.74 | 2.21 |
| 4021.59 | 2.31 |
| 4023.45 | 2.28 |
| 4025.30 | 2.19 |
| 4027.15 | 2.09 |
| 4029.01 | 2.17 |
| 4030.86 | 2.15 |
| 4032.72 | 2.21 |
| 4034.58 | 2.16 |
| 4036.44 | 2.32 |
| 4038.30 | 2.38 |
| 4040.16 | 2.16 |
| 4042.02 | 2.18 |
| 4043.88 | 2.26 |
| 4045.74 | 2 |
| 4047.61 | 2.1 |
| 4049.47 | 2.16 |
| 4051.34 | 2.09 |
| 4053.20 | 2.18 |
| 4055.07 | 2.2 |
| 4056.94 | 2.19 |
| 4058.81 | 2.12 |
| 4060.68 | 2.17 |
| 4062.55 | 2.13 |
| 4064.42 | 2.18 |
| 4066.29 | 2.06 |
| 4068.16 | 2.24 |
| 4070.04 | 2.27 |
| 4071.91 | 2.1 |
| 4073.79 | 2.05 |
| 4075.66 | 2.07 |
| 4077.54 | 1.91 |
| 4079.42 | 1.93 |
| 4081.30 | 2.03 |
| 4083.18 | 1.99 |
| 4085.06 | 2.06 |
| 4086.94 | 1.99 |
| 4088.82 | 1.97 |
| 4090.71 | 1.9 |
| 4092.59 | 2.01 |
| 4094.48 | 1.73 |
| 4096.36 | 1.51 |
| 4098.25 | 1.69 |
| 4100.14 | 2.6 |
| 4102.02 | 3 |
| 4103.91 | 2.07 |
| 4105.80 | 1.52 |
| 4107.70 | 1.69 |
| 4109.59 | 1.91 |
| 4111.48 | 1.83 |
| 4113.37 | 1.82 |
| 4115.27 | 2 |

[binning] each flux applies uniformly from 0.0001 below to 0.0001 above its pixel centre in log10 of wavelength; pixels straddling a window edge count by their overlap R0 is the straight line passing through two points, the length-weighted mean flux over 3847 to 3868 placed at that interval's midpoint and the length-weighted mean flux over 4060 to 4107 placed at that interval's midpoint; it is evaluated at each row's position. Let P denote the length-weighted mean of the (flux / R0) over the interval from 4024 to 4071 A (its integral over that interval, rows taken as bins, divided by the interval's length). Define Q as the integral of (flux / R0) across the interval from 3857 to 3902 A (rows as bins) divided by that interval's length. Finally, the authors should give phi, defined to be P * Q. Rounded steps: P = 1.06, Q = 0.96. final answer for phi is 1.01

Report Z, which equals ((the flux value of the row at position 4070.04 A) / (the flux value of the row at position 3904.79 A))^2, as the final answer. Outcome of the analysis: 1.4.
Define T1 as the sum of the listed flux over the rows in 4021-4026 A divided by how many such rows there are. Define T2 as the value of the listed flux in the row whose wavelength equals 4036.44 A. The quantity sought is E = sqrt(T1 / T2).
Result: 0.99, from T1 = 2.26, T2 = 2.32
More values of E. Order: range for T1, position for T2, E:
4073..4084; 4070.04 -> 0.94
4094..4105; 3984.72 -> 1.02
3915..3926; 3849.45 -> 1.00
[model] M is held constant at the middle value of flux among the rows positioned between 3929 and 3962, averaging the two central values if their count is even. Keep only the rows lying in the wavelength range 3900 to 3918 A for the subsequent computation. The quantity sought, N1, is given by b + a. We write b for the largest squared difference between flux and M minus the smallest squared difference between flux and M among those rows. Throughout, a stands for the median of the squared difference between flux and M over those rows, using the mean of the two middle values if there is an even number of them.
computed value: 0.2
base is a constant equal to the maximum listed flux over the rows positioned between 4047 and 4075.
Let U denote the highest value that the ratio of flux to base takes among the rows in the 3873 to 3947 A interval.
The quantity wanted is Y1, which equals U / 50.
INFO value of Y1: 0.0234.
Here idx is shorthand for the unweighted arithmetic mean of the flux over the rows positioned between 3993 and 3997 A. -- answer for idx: 2.2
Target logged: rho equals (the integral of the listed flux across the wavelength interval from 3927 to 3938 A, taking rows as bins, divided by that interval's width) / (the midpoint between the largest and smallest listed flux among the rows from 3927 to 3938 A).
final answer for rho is 1.02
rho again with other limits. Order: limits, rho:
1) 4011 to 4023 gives 0.99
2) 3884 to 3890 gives 0.97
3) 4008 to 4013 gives 1.01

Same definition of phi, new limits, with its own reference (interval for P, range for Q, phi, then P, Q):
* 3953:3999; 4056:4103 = 0.93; 0.92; 1.01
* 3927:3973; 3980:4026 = 0.92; 0.90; 1.03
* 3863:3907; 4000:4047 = 1.00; 0.95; 1.05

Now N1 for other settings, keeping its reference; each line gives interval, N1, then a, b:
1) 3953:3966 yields 0.1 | 0.007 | 0.14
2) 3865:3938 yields 0.6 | 0.038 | 0.59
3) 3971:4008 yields 0.3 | 0.026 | 0.27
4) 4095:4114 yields 1.1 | 0.099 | 0.99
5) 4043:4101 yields 0.4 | 0.011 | 0.35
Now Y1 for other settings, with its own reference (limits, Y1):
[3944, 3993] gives 0.0200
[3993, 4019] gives 0.0199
